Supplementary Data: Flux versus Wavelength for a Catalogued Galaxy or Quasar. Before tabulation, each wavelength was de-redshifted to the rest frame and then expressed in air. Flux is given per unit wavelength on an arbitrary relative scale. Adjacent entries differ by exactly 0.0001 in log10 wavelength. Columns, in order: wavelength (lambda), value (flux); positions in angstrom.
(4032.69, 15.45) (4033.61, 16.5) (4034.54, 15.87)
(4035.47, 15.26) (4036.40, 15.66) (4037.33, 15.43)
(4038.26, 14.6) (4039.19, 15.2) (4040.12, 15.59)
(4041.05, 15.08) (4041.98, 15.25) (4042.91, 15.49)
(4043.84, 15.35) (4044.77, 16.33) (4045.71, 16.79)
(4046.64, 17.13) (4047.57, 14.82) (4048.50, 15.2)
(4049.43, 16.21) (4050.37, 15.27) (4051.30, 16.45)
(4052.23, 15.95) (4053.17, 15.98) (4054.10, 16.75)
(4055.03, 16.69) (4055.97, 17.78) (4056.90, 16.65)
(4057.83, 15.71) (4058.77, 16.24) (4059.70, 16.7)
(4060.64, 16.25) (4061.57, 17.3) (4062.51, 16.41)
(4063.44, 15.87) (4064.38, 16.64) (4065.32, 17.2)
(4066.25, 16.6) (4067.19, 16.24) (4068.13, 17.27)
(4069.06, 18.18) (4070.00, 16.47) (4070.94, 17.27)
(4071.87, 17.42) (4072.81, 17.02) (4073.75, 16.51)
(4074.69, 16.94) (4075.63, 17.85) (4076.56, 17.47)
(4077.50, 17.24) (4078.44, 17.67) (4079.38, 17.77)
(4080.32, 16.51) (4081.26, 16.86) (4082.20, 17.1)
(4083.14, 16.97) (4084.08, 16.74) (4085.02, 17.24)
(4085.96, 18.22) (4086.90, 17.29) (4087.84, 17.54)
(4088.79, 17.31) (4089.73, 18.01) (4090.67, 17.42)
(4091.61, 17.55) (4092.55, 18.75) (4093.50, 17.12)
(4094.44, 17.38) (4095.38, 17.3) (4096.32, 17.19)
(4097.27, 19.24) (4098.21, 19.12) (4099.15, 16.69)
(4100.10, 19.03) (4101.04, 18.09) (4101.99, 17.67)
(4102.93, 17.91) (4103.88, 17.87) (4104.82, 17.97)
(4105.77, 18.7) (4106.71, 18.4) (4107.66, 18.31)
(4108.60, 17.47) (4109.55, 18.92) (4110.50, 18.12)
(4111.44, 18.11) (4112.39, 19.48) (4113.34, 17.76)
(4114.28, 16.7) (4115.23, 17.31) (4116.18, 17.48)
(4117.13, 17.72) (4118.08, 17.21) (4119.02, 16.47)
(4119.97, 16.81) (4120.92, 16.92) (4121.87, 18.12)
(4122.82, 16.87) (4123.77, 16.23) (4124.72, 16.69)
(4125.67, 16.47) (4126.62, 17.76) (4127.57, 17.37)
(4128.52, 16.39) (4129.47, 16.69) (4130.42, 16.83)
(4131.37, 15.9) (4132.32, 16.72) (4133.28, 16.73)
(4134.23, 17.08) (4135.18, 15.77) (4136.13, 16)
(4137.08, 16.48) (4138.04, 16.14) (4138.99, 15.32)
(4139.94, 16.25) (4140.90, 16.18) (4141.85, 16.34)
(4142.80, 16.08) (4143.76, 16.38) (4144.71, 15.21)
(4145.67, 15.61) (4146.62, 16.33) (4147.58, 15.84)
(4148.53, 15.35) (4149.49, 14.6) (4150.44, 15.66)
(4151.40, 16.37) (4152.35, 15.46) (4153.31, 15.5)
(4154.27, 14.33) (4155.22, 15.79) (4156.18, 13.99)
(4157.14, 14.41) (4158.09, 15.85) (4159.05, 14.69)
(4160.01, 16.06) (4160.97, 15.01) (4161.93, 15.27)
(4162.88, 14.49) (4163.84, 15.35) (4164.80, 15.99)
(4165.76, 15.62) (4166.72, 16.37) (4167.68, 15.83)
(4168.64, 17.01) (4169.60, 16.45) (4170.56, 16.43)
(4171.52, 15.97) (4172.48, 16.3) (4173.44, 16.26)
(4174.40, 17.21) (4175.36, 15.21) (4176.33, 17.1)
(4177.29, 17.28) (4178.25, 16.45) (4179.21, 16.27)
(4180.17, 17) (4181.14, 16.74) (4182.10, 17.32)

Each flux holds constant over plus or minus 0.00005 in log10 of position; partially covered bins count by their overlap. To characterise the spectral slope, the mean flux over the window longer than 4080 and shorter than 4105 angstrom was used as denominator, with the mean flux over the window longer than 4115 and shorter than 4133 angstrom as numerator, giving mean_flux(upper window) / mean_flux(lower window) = 0.96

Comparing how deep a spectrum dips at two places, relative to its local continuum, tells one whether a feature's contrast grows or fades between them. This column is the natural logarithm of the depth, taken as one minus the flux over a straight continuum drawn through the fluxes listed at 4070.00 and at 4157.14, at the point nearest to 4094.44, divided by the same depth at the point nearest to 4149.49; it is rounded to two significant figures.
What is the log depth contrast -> 5.0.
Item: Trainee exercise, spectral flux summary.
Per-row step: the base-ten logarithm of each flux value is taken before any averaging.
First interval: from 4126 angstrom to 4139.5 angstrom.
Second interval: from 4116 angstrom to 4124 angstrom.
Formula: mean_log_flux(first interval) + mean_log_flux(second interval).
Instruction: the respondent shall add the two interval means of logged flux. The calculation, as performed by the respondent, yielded 2.45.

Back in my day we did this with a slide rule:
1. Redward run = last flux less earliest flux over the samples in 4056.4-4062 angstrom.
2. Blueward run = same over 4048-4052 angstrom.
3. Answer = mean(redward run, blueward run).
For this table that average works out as 0.95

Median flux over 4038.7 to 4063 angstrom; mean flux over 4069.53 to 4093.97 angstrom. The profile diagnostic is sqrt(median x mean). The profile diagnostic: 16.8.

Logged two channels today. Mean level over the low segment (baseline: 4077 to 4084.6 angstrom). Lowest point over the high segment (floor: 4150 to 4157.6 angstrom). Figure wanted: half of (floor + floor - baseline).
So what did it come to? 5.4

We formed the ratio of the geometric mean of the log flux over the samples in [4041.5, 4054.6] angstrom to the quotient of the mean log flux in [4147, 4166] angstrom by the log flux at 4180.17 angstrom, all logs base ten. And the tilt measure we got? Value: 1.25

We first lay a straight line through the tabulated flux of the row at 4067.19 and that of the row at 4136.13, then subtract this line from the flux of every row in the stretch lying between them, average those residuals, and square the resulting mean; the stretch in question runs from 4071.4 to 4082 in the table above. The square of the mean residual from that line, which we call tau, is 1.0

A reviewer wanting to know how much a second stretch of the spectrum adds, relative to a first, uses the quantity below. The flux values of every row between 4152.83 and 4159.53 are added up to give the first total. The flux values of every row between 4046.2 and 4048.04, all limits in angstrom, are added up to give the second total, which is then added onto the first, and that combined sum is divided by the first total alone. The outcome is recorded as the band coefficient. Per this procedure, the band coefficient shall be 1.3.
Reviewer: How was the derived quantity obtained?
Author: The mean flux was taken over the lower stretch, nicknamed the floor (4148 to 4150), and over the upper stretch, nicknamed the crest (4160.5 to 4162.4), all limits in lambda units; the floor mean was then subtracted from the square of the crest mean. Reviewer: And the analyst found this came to 214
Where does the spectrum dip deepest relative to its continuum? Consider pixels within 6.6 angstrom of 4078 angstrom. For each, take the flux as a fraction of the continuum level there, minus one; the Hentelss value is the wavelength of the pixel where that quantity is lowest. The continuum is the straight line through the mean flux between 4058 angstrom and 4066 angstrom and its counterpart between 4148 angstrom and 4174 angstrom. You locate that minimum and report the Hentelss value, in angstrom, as 4073.75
